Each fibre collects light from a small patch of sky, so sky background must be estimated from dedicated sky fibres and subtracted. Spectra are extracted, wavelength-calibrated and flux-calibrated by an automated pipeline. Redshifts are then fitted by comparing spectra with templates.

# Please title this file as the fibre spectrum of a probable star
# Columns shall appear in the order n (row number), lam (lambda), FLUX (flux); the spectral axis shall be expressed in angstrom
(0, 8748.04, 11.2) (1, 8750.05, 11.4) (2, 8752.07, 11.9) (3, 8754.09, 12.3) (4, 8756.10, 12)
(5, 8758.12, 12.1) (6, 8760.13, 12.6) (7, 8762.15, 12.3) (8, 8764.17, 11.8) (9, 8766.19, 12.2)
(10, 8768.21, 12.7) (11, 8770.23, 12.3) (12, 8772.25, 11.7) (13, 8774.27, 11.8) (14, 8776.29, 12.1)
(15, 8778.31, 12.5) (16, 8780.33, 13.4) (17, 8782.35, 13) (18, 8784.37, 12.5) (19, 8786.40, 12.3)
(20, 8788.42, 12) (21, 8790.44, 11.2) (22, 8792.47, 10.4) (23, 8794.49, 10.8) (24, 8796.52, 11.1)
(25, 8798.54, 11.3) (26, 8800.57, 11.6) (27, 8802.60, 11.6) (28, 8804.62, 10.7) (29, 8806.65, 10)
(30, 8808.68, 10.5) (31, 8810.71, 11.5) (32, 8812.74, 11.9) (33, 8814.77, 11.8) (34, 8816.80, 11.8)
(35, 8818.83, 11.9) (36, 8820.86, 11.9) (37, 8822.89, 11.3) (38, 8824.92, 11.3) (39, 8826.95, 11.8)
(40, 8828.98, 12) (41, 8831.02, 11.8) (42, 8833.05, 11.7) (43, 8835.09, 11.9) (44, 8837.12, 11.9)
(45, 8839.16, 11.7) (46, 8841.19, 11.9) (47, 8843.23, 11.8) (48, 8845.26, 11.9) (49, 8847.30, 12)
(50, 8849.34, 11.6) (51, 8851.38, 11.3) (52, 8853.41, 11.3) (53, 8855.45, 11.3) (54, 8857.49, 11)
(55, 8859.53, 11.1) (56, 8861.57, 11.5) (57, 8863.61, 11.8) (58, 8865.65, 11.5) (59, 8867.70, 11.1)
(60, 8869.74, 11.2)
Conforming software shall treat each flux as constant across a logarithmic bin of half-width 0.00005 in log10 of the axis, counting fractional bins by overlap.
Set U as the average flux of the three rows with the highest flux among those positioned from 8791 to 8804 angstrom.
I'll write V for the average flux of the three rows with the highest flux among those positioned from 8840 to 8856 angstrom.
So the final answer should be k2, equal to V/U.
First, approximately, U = 11.5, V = 11.9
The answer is 1.038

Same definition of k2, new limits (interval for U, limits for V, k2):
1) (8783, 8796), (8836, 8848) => 0.973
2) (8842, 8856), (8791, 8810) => 0.966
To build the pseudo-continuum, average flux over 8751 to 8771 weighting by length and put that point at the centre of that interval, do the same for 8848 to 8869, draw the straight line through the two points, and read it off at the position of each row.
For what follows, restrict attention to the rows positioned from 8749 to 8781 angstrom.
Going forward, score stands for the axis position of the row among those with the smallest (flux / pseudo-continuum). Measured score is 8750.05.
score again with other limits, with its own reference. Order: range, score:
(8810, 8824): 8822.89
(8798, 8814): 8806.65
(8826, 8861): 8857.49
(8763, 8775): 8772.25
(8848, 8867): 8857.49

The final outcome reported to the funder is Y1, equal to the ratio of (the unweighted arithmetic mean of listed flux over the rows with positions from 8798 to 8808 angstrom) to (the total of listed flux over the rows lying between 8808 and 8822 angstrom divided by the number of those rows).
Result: 0.95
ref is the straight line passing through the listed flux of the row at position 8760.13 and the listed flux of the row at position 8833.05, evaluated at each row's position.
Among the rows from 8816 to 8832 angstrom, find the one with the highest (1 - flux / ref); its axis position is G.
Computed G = 8822.89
